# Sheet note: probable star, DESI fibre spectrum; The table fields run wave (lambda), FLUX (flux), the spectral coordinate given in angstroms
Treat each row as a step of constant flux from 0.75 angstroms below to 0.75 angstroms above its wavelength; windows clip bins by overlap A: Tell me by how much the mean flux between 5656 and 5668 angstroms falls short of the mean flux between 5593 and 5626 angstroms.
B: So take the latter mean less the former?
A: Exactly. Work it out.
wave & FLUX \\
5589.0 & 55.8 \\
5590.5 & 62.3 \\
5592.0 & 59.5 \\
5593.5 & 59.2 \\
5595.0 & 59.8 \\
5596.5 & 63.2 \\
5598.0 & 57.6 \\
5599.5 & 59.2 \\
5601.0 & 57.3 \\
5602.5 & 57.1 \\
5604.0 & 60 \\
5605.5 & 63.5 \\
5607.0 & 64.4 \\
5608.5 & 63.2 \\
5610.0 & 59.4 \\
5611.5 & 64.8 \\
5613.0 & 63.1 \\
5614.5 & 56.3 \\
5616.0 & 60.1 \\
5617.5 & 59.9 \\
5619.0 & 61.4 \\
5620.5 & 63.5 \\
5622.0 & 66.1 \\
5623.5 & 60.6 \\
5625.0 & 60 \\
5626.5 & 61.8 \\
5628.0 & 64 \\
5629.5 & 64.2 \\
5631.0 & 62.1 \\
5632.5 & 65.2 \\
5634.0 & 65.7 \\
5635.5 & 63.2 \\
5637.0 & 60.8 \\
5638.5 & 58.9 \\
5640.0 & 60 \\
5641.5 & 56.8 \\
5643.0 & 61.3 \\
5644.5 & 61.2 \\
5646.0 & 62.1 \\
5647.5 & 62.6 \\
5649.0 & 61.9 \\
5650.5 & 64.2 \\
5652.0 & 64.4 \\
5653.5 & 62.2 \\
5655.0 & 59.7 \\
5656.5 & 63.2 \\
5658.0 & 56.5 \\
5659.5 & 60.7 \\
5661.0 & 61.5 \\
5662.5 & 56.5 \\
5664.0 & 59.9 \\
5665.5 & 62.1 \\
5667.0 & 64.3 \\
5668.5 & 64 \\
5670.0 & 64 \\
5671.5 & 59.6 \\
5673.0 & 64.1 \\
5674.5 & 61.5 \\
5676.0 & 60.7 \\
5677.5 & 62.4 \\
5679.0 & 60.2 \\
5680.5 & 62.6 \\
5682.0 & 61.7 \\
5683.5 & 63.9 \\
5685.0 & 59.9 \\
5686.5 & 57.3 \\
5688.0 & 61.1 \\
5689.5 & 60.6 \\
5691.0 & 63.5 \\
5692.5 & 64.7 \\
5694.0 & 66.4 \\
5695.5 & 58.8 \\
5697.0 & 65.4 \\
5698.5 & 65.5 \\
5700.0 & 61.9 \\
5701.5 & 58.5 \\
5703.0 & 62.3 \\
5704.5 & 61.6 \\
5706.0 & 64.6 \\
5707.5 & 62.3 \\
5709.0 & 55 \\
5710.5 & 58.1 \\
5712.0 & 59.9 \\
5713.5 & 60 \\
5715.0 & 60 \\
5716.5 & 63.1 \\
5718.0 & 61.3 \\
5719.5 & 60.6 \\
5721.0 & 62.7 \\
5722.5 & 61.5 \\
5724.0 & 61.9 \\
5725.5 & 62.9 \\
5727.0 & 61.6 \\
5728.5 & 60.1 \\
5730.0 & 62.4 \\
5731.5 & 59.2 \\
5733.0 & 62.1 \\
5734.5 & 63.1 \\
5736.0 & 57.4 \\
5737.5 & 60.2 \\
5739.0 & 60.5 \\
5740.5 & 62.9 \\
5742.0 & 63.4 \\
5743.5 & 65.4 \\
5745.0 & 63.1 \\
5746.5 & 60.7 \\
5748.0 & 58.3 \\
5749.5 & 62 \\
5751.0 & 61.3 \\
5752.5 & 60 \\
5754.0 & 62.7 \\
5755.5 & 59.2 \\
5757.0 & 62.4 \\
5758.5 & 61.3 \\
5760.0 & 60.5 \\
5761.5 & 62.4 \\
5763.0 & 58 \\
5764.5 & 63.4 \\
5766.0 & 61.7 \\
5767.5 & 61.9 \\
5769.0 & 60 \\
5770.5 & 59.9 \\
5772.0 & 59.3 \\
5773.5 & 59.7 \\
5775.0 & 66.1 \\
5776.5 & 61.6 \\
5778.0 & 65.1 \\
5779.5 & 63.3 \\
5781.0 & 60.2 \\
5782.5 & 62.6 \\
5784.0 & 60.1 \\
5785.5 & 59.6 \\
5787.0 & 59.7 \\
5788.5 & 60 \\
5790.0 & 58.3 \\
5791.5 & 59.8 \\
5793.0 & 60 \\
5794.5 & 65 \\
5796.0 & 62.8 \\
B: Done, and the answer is 0.31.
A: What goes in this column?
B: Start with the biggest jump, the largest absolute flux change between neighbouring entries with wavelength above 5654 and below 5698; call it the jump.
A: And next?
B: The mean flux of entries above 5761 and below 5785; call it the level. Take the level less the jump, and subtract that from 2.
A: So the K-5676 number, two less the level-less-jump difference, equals -52.0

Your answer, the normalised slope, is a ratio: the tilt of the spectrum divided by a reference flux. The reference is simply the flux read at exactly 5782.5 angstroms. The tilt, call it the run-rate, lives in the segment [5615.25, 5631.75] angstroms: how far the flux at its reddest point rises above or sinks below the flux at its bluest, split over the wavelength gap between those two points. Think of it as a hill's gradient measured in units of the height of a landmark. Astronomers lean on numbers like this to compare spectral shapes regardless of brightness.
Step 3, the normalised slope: 0.0021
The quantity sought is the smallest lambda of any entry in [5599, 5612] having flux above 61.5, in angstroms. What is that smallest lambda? 5605.5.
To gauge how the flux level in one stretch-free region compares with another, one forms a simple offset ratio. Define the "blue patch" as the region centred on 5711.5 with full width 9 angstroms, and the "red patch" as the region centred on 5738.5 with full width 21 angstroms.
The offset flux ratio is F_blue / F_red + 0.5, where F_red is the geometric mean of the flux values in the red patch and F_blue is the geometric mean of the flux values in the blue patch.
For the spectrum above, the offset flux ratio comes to 1.47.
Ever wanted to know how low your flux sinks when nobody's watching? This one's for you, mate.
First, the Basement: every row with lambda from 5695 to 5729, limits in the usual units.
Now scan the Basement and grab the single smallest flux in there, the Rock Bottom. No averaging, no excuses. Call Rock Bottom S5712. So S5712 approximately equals 55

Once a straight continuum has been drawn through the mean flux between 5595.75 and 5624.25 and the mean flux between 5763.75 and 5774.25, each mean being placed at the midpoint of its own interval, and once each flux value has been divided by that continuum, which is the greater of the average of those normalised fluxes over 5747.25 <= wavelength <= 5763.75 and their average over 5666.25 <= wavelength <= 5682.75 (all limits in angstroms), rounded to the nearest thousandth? 1.021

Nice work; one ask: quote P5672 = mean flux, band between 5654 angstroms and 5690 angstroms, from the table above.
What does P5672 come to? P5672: 61.2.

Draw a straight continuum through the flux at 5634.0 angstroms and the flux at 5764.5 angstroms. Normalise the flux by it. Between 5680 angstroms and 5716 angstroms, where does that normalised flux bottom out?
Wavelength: 5709.0 angstroms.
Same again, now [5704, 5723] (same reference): 5709.0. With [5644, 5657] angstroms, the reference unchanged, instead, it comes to 5655.0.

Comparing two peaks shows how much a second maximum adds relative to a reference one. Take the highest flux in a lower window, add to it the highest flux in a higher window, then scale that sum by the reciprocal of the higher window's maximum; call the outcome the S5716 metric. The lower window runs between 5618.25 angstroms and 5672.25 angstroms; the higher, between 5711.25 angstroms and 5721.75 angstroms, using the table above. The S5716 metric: 2.05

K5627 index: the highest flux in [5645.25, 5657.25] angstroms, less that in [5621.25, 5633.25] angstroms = -1.7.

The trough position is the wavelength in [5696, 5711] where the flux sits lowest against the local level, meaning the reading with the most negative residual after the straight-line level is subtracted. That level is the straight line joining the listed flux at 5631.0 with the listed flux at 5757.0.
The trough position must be 5709.0 angstroms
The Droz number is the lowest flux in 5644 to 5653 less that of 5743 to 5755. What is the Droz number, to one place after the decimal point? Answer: 2.9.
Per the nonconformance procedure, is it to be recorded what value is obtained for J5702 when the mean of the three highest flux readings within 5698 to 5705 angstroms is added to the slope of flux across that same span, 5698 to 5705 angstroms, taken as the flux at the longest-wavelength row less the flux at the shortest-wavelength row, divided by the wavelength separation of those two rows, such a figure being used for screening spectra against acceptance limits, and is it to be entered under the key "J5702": 62.6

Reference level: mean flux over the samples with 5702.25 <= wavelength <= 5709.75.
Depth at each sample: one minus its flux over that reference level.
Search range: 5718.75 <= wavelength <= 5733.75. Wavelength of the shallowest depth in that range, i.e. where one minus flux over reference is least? 5725.5 angstroms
